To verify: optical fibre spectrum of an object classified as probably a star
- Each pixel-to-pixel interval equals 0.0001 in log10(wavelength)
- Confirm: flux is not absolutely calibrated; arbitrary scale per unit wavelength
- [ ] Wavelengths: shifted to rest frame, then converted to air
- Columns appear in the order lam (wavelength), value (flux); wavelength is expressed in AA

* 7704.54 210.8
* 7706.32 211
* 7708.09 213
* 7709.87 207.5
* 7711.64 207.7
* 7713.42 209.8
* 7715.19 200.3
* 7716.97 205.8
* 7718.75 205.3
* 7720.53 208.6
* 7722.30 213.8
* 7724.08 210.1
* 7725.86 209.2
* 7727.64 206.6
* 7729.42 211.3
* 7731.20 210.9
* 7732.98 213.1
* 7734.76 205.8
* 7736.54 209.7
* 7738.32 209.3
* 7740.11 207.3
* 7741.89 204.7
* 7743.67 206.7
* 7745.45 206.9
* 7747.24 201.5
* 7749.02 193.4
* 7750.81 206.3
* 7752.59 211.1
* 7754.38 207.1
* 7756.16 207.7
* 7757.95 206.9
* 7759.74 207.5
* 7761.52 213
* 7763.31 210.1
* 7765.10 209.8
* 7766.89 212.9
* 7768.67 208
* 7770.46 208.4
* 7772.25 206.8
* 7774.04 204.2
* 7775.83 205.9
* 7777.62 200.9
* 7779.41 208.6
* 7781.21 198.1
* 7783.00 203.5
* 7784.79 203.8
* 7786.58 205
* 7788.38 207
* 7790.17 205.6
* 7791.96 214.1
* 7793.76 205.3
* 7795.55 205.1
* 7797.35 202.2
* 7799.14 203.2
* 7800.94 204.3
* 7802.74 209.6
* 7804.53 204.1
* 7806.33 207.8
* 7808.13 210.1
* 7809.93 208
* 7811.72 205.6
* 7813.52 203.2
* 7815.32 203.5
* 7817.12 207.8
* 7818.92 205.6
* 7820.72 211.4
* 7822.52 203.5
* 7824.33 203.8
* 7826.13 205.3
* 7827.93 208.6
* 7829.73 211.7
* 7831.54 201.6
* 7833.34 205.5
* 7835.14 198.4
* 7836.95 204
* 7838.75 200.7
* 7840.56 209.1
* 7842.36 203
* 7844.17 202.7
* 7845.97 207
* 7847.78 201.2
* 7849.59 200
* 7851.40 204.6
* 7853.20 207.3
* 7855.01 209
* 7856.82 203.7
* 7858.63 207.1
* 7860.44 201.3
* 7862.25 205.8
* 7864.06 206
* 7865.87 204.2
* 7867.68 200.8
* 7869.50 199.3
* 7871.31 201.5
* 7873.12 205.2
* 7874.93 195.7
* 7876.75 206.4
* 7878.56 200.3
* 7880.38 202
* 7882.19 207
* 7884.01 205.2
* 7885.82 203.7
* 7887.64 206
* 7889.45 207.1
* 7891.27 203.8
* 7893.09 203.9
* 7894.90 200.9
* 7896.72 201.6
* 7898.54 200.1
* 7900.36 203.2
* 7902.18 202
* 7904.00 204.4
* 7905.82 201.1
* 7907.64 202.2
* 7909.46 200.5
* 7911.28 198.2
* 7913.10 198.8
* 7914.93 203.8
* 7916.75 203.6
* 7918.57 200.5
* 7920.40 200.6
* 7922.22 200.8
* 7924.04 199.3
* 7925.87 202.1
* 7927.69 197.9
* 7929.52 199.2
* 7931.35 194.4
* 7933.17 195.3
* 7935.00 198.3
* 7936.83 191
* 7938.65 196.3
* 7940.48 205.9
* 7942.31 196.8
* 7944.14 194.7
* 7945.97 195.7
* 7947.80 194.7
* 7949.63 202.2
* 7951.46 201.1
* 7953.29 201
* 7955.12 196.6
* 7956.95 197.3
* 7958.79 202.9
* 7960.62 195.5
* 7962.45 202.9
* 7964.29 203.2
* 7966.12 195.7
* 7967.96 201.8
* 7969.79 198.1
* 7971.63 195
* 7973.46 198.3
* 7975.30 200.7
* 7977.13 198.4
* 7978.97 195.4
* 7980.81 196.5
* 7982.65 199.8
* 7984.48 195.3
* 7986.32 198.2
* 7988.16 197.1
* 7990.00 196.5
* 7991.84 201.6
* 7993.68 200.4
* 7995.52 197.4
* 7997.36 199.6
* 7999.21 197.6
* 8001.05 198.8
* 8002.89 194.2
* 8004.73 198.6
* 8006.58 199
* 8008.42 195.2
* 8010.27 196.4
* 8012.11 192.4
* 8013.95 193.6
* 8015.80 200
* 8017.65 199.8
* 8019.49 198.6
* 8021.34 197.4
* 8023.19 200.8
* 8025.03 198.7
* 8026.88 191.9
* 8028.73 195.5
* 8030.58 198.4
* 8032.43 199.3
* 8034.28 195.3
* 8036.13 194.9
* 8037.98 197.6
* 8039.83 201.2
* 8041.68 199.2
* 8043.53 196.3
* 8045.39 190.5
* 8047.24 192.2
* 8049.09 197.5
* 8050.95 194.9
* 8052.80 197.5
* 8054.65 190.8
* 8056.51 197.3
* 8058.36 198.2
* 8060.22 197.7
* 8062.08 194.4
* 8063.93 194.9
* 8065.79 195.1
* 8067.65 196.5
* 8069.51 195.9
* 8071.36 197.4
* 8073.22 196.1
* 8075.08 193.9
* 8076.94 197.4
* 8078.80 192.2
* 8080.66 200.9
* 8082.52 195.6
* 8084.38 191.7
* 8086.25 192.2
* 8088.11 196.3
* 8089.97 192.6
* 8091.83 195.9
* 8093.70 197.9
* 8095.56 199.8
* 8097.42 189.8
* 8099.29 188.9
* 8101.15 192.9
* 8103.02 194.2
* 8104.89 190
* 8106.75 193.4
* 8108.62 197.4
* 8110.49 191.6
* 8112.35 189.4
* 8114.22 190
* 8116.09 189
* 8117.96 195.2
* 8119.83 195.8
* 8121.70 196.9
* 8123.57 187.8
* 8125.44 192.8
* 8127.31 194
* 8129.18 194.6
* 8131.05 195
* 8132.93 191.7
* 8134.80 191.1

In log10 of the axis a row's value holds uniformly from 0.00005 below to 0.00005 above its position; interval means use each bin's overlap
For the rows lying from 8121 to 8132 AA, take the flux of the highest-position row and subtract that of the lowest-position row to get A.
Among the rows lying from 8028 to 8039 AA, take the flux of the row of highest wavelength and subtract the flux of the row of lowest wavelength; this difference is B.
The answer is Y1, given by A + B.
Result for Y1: 0.2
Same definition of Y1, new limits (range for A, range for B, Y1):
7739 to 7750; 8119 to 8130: -15.1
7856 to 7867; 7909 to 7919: 0.5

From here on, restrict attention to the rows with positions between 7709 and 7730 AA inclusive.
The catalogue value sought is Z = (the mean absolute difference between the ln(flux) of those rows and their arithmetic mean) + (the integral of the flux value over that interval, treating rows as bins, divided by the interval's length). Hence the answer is 208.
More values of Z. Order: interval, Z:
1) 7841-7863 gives 205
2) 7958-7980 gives 199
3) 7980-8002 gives 198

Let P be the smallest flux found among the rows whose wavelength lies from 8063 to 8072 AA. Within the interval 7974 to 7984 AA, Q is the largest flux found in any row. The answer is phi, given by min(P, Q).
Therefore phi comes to 195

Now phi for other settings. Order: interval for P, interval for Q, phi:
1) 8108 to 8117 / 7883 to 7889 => 189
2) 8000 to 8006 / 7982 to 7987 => 194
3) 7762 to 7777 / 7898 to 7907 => 204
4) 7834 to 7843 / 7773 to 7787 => 198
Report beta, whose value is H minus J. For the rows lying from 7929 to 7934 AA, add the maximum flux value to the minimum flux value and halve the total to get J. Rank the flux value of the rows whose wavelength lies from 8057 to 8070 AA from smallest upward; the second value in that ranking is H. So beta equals -2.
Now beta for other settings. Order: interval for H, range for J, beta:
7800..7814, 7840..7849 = -1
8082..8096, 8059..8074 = -4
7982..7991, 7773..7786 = -7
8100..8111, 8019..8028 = -5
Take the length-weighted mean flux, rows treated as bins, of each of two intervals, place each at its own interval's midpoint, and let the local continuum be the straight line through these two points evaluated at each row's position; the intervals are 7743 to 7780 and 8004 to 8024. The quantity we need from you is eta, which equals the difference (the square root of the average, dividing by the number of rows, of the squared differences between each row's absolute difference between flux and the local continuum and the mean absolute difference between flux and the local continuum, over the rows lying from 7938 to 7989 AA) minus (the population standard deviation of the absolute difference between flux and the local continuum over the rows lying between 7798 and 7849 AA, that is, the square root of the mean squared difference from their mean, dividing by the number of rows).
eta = -0.47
